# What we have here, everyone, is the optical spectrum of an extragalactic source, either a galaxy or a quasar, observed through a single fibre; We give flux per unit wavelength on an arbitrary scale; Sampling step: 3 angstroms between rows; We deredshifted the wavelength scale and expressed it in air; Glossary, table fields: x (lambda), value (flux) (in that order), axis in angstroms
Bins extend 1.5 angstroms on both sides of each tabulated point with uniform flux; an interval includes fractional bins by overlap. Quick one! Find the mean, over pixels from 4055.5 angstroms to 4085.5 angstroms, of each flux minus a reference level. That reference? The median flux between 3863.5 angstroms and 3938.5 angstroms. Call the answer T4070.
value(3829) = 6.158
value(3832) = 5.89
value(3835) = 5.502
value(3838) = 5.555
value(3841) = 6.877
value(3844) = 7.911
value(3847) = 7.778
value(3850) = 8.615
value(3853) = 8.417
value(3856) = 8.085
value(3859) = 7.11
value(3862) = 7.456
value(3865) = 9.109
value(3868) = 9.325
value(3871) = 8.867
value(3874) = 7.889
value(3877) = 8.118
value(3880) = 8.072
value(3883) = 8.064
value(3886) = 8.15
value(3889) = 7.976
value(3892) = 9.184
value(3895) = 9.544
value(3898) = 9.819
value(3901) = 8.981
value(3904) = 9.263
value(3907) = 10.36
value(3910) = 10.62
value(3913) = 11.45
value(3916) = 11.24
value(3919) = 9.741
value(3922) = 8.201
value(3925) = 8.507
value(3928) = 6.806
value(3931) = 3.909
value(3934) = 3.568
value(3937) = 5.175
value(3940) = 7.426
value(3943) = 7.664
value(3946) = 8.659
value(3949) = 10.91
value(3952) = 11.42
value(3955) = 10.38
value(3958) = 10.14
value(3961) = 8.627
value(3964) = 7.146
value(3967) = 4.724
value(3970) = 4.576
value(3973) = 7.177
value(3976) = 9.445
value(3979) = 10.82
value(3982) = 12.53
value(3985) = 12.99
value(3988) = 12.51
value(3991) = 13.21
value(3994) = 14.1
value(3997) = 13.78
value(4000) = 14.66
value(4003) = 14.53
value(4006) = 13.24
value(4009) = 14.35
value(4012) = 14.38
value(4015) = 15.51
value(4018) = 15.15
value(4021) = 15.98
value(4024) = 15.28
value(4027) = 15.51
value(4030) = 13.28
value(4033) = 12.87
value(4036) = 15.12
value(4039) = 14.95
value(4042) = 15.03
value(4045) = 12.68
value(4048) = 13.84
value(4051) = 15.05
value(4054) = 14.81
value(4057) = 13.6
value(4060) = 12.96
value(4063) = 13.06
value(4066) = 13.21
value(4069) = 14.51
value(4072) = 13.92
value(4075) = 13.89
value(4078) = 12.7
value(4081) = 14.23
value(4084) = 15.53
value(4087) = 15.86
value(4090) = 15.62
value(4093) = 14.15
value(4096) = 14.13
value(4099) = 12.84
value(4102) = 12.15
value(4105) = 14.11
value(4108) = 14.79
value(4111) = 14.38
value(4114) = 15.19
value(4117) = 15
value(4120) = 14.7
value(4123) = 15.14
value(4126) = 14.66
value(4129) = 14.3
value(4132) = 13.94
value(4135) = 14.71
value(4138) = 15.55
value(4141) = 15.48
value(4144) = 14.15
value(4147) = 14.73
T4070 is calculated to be 5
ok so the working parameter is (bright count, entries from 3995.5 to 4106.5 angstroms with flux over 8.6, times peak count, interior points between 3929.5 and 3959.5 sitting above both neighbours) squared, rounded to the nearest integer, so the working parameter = 1369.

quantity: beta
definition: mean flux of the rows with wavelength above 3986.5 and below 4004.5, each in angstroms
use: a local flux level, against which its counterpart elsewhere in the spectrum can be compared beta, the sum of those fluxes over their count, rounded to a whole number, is 14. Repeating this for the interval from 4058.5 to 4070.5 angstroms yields 13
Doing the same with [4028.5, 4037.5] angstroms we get 14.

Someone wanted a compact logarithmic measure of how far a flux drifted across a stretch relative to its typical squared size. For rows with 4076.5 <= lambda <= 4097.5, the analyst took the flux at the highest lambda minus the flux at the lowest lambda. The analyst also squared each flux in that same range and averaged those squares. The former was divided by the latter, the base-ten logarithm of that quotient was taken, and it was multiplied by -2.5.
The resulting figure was 5.4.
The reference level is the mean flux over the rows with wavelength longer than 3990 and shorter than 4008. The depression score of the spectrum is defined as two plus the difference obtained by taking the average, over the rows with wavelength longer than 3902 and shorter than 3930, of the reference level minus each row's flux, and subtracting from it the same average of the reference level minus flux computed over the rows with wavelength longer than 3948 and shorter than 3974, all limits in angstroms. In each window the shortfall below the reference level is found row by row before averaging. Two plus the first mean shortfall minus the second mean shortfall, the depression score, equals 1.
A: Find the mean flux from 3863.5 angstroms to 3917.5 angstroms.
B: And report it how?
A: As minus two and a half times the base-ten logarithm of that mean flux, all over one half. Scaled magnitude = -4.8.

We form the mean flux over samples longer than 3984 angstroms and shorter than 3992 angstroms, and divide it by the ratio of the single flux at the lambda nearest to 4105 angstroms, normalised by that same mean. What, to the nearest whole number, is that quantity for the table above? 12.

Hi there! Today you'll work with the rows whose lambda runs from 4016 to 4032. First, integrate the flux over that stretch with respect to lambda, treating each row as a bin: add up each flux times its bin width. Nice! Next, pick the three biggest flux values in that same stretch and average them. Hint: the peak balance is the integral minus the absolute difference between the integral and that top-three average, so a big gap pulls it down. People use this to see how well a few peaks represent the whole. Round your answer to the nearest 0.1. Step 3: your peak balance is 15.6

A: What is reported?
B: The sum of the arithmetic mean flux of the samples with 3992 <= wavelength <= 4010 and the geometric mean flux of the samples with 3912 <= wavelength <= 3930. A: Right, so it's 23.3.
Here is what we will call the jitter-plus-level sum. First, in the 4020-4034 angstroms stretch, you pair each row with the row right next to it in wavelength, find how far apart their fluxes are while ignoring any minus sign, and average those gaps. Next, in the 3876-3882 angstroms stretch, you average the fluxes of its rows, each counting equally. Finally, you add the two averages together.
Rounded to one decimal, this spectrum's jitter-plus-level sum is 9.0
